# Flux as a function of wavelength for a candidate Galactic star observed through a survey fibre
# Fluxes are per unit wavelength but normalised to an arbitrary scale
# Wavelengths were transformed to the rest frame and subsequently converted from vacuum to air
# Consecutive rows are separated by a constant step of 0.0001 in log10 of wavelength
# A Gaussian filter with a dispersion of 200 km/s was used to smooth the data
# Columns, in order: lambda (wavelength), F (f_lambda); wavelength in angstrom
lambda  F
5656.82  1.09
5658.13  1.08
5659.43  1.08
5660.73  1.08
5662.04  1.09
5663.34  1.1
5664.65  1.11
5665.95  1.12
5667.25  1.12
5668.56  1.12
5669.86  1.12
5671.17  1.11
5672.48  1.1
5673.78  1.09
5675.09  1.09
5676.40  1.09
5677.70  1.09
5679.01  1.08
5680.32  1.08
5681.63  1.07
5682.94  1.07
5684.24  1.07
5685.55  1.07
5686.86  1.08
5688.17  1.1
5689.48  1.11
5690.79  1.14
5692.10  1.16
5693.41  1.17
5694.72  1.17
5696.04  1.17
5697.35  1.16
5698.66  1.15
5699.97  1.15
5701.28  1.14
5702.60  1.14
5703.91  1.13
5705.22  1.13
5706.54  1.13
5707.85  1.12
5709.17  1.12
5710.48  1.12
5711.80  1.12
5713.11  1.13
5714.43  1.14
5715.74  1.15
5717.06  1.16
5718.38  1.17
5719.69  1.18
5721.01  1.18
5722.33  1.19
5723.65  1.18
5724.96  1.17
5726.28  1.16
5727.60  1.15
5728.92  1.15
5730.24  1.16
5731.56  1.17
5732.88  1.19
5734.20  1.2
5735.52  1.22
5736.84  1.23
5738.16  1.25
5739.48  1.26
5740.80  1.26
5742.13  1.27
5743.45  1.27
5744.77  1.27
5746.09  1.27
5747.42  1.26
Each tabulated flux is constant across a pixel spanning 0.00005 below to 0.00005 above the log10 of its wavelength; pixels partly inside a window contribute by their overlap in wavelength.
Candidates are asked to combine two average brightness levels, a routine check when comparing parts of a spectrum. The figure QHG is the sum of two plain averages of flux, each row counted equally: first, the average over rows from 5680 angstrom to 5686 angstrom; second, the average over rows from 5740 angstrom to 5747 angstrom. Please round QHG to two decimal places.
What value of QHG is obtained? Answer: 2.34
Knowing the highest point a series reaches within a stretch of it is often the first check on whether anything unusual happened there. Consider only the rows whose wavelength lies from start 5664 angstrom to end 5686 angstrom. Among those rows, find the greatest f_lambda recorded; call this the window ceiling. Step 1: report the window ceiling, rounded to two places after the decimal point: 1.12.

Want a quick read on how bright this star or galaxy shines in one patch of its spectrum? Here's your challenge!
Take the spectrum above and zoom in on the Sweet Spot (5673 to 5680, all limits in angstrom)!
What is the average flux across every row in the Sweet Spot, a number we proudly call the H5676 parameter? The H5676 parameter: 1.09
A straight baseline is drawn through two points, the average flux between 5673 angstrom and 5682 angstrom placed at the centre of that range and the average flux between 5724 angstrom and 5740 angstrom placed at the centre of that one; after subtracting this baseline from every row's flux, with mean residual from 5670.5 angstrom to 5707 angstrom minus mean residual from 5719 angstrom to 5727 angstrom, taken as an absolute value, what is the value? 0.007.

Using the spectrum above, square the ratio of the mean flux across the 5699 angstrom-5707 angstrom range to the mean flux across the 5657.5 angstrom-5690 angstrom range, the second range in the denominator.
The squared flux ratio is 1.08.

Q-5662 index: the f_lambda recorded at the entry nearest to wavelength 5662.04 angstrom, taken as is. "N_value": 1.09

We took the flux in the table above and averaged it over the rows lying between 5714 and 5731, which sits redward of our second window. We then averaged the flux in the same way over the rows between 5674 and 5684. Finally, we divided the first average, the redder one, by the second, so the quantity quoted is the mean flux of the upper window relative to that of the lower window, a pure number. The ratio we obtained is 1.077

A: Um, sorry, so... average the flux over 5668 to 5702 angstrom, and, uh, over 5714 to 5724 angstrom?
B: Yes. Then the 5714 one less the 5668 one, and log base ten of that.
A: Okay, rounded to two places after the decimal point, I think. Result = -1.26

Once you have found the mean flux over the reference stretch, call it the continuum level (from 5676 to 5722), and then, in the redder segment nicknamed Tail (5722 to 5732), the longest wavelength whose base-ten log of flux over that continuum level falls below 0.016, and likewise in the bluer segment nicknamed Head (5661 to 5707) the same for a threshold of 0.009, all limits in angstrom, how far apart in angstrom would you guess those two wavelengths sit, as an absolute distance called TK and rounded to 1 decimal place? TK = 23.7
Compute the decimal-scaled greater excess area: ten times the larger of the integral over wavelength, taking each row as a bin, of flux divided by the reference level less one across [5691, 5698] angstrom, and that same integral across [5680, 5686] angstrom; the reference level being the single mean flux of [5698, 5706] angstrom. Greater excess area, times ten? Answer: 1.5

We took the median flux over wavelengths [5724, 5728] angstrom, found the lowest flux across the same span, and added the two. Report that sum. 2.31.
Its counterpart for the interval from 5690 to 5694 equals 2.30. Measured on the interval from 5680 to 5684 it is 2.14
